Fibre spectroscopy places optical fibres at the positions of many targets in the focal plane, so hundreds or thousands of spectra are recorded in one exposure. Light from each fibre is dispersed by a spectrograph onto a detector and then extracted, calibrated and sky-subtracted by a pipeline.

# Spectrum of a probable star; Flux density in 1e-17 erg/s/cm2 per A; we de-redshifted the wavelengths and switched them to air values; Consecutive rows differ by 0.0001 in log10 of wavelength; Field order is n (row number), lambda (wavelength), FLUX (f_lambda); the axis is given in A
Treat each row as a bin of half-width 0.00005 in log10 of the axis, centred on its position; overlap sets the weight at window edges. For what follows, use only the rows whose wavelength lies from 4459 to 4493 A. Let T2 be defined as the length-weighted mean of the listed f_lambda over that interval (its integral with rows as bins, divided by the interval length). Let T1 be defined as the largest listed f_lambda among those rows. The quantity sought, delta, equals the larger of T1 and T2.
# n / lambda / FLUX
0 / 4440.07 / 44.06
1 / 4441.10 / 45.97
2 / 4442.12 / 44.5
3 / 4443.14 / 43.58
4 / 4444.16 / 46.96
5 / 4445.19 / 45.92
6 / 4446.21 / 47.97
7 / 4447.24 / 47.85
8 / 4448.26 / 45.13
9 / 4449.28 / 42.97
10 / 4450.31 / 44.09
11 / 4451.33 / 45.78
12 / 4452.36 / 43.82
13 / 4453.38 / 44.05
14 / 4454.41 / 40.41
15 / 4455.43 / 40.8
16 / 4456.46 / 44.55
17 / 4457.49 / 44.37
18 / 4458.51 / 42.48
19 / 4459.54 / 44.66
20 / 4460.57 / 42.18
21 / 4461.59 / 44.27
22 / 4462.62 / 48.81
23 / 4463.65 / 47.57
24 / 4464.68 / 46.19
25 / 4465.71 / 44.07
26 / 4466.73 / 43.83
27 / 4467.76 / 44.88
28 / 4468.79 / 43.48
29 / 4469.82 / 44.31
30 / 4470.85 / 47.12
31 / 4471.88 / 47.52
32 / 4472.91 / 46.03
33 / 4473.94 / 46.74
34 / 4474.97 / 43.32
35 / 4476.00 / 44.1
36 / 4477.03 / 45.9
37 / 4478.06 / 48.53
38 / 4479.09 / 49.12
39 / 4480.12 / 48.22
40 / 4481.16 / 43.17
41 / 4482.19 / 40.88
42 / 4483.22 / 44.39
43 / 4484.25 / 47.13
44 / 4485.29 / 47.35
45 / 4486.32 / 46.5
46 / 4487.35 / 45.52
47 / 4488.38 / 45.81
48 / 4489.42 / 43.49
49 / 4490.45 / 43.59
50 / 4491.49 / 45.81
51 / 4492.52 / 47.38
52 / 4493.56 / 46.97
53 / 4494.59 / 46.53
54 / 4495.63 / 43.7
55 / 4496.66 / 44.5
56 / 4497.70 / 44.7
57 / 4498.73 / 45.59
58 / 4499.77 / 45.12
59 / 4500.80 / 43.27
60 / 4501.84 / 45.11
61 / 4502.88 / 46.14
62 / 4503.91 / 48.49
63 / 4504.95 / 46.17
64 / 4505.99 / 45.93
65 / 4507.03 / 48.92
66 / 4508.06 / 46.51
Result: 49.1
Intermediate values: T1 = 49.12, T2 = 45.5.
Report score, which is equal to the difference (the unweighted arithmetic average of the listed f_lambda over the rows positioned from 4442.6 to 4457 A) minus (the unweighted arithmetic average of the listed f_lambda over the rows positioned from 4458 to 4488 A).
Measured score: -0.9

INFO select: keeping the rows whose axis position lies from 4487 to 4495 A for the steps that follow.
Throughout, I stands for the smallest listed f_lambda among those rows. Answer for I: 43.49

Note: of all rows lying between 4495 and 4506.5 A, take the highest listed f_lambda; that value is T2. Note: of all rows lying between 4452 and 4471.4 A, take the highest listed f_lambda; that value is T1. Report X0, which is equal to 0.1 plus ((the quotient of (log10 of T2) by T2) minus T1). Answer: -48.7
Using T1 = 48.81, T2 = 48.49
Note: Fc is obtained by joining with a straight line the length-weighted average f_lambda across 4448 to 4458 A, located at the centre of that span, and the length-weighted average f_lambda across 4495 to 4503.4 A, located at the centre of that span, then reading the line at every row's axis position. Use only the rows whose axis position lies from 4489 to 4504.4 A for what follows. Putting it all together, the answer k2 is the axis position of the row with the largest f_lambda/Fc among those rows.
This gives 4503.91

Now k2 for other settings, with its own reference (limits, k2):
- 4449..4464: 4462.62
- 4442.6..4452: 4446.21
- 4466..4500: 4479.09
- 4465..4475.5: 4471.88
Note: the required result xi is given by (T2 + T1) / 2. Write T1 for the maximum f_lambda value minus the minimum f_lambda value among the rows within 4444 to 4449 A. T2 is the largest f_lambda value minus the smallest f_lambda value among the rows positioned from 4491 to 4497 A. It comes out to 3.3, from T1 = 3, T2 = 3.7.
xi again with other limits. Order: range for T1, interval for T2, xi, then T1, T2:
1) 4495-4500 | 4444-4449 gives 2.4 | 2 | 2.8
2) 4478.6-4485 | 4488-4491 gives 5.3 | 8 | 2.3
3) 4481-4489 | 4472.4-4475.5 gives 4.9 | 6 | 3.4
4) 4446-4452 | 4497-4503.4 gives 3.9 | 5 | 2.9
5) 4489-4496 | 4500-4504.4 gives 4.6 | 4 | 5.2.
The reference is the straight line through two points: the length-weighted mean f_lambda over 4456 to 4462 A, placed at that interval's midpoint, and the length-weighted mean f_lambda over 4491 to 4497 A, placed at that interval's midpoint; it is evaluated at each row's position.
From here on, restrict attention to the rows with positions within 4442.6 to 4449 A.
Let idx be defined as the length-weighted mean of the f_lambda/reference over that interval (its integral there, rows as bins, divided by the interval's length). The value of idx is 1.074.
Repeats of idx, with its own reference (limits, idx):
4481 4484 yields 0.957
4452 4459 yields 0.986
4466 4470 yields 0.997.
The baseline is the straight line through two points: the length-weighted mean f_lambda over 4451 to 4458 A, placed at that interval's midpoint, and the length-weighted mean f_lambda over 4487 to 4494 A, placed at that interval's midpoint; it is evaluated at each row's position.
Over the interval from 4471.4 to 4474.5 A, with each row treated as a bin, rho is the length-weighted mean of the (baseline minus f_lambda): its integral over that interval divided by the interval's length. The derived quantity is -2.3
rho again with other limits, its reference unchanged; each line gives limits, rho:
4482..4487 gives -0.4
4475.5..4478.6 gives -1.6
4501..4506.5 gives 0.0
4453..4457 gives 0.9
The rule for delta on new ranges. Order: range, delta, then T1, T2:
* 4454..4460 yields 44.7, 44.66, 42.9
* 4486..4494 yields 47.4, 47.38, 45.6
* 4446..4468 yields 48.8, 48.81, 44.5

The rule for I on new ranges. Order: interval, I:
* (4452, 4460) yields 40.41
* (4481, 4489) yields 40.88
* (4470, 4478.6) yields 43.32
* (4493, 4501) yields 43.27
